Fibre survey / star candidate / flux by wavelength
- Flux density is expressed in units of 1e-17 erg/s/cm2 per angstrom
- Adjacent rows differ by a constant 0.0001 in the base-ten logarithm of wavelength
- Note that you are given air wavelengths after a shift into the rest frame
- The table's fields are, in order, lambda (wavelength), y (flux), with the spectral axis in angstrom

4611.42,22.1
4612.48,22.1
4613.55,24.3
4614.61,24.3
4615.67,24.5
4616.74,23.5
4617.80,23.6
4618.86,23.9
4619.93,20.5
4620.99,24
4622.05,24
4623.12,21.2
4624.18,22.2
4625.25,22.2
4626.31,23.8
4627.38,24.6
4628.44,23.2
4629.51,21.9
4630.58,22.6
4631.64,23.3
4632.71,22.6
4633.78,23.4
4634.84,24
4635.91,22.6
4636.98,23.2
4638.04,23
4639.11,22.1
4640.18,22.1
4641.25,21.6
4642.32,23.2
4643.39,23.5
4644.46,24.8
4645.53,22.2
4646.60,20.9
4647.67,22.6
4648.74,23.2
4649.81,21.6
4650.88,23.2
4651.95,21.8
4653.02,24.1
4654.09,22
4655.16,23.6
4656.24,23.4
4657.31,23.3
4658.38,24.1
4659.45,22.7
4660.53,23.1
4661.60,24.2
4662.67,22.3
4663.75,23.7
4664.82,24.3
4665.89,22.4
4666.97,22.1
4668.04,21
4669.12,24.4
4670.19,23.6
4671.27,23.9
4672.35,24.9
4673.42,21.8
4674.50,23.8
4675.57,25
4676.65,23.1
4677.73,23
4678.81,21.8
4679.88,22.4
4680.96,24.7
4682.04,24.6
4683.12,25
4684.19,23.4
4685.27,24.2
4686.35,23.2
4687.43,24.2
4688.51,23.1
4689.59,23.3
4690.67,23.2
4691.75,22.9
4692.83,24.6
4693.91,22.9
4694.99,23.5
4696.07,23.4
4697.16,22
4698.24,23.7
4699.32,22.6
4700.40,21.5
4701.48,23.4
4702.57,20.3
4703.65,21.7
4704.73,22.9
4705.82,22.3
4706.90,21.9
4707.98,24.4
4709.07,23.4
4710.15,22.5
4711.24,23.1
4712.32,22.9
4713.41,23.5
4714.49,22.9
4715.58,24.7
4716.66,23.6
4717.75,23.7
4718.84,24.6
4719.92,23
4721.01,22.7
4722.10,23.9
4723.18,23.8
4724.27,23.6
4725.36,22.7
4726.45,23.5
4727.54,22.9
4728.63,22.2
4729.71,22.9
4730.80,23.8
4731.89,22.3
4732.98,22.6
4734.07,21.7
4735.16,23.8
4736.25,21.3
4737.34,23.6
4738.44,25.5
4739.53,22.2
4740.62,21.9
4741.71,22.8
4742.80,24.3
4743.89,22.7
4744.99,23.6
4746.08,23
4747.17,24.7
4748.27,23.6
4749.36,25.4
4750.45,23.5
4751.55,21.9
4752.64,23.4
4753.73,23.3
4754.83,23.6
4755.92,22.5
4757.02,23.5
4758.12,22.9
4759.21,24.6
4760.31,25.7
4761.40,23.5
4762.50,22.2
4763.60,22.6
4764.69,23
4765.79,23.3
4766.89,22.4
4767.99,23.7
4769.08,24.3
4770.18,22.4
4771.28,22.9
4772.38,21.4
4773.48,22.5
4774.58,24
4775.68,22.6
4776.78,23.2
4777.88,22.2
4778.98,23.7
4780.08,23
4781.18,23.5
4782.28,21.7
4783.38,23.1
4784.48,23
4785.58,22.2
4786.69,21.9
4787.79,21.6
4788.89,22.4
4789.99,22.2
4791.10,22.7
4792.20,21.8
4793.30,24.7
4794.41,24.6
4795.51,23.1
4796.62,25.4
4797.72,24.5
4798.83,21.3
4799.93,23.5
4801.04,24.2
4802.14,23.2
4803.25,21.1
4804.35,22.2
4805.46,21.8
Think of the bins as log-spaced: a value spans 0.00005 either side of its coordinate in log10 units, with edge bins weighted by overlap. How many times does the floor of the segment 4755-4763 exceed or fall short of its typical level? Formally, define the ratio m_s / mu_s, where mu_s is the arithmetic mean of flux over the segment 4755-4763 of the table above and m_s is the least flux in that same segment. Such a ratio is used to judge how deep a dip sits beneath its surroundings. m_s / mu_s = 0.942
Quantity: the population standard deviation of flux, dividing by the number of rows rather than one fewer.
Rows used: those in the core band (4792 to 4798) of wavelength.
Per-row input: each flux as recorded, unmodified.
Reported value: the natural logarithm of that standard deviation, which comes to 0.2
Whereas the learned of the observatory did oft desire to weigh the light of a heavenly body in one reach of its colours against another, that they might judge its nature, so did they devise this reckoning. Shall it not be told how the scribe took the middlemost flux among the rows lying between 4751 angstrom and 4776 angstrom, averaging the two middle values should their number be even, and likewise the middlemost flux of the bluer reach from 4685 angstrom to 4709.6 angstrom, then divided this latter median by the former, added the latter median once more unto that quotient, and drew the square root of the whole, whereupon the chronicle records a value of 4.92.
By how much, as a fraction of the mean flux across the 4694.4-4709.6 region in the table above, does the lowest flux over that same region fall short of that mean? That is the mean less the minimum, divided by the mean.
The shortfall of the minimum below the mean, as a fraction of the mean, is 0.103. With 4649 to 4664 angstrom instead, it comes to 0.064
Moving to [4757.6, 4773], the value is 0.078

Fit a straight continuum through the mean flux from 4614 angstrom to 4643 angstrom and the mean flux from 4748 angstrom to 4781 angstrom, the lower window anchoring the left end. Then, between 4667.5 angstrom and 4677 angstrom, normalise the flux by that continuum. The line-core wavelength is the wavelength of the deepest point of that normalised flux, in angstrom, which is 4668.04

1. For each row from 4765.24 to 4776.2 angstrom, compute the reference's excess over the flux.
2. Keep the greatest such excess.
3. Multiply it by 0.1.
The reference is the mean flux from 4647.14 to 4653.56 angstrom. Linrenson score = 0.14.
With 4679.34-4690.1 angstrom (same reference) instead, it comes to 0.04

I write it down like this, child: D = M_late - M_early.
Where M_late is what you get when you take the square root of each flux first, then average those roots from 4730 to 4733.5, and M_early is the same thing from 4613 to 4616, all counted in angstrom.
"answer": -0.15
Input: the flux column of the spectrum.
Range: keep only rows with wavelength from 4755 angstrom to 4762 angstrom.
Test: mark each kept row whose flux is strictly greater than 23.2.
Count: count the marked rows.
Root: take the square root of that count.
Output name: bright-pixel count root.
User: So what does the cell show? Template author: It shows 2.0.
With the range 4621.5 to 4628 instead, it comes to 1.7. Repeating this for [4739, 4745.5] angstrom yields 1.4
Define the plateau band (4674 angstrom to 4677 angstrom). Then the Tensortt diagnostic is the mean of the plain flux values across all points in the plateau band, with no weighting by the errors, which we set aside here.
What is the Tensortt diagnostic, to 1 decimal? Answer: 24.0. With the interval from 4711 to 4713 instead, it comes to 23.0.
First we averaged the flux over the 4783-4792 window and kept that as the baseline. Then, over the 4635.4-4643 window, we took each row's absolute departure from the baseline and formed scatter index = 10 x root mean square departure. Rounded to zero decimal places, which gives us 6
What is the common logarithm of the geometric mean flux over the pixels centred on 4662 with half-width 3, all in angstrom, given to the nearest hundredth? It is 1.37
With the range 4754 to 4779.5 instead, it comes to 1.36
